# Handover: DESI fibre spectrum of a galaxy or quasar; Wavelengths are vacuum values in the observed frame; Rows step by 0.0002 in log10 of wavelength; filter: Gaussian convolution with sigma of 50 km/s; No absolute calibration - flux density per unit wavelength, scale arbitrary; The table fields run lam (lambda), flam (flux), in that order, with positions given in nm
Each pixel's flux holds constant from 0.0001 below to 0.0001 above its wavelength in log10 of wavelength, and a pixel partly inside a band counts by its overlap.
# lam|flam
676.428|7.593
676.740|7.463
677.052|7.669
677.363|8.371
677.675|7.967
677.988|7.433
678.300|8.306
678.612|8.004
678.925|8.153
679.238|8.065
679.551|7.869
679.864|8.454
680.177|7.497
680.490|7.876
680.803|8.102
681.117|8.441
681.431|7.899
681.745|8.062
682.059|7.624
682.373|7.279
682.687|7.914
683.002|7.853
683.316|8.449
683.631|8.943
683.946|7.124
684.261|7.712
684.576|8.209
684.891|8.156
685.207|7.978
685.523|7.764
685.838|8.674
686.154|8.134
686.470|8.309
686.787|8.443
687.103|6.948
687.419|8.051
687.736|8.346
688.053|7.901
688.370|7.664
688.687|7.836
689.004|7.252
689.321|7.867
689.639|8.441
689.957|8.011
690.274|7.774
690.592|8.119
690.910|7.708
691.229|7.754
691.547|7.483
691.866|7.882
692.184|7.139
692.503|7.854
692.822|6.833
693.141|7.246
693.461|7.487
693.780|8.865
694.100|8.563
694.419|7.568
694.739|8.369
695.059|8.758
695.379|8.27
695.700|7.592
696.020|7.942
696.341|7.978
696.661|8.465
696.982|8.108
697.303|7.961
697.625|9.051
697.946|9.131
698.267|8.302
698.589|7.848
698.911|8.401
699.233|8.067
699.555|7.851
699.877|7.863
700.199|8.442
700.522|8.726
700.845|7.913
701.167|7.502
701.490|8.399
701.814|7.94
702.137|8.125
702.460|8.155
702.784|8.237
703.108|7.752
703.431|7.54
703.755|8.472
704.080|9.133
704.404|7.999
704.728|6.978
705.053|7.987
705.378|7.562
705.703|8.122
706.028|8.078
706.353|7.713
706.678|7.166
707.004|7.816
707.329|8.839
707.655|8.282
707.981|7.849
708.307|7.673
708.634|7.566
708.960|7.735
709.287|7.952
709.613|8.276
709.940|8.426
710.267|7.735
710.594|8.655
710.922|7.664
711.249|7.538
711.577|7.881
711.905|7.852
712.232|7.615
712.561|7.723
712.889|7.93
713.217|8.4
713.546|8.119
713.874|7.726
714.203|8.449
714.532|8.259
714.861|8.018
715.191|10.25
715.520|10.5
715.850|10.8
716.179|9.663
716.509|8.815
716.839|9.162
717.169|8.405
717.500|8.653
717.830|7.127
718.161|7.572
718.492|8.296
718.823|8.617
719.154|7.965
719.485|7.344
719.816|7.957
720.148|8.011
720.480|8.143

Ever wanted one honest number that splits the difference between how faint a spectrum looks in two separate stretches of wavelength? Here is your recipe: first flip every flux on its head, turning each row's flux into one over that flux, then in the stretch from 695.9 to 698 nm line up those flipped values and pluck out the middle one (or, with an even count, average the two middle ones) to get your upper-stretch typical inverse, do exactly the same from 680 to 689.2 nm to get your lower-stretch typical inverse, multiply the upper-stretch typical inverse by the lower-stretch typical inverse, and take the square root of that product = 0.125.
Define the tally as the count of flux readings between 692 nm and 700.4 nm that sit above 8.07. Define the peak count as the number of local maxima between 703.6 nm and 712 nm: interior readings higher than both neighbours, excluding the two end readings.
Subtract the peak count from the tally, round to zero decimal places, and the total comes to 5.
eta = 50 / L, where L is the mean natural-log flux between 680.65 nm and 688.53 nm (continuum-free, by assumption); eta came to 24.1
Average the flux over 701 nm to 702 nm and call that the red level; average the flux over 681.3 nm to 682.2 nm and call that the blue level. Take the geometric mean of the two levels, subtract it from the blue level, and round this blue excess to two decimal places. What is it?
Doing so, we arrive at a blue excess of -0.04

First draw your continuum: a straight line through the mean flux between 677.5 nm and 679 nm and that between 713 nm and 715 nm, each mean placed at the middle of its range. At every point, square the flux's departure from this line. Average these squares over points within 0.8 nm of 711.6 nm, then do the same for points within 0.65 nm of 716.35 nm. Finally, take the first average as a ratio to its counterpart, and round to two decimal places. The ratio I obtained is 0.08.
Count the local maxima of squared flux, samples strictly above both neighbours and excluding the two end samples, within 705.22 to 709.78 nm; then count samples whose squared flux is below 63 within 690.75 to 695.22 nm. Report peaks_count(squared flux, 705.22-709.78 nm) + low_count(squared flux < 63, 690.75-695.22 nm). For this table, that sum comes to 12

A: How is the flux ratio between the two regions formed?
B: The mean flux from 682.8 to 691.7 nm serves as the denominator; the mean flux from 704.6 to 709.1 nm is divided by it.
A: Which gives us 0.98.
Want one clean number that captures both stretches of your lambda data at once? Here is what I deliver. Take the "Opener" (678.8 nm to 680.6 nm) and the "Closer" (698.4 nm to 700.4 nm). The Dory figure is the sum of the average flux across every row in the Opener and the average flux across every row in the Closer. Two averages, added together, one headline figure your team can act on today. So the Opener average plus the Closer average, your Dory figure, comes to 16.1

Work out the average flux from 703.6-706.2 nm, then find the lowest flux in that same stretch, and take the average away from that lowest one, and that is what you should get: -1.1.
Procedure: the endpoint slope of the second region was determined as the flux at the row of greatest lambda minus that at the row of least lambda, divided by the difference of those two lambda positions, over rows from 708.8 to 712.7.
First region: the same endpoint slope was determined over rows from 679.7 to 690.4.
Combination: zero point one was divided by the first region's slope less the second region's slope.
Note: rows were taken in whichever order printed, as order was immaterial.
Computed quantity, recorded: -1.6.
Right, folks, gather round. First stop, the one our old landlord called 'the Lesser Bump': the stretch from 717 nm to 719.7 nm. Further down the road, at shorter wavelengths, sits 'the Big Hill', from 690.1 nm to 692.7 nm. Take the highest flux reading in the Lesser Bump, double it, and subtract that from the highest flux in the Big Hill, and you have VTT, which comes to -9.2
